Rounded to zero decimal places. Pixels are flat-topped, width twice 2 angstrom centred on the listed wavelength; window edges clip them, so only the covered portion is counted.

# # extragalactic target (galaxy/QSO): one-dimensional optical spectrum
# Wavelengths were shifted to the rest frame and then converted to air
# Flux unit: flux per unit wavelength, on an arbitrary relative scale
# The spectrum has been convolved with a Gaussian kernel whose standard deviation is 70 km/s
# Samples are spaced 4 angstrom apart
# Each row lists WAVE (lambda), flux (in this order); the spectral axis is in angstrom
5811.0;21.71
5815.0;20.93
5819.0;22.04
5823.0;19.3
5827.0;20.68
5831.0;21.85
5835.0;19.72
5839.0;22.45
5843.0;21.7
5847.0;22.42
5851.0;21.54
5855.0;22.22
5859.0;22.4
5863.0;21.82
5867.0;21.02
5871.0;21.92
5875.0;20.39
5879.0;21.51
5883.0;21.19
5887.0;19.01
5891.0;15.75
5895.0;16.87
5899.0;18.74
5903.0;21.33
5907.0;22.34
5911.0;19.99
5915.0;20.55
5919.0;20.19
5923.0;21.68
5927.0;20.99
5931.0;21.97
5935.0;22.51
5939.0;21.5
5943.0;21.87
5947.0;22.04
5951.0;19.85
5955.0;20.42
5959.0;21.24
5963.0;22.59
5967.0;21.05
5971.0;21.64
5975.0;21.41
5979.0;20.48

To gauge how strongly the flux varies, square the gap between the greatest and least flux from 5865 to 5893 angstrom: 38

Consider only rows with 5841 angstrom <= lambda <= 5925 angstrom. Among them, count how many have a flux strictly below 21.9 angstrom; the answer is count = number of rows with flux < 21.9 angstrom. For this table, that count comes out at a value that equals 16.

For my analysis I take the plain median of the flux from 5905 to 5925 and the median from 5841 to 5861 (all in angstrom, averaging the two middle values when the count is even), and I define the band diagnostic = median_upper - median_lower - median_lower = -23.9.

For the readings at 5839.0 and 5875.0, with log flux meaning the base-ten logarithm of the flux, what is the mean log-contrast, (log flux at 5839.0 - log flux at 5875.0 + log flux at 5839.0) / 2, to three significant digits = 0.697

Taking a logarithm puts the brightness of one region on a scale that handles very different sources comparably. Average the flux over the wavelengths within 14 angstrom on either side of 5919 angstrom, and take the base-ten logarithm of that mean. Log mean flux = 1.32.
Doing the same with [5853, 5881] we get 1.33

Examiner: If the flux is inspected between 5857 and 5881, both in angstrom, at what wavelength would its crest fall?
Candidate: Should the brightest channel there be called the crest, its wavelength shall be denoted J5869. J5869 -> 5859.0 angstrom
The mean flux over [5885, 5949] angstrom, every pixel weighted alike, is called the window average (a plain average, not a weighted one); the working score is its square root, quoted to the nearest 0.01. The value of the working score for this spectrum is 4.52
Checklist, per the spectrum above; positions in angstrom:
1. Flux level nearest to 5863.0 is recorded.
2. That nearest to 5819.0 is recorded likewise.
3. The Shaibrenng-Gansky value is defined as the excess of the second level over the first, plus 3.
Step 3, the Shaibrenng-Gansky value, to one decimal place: 3.2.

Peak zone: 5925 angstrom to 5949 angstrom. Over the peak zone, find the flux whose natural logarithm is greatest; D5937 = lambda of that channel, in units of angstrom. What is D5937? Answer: 5935.0 angstrom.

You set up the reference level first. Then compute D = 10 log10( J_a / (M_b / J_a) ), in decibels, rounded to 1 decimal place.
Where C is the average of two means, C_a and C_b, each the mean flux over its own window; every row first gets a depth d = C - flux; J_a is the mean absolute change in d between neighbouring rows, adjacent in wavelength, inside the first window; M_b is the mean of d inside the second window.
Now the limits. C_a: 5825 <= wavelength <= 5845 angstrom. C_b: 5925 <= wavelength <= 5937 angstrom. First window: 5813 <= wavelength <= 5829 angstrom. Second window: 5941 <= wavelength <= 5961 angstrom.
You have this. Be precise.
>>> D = 8.1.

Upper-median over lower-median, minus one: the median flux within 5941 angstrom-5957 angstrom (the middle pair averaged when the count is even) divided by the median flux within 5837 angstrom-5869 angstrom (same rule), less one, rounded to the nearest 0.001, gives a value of -0.040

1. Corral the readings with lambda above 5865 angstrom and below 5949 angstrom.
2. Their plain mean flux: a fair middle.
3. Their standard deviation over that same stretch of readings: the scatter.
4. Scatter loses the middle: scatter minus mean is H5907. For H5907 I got -18.9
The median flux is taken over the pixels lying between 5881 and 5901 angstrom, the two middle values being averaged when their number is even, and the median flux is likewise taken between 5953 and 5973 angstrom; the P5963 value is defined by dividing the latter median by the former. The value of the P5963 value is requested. 1.13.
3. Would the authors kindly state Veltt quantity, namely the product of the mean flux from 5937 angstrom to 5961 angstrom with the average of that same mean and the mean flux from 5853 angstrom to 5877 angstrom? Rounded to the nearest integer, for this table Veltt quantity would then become 452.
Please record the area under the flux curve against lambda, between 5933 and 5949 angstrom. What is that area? 352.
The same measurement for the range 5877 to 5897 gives 377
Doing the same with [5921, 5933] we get 259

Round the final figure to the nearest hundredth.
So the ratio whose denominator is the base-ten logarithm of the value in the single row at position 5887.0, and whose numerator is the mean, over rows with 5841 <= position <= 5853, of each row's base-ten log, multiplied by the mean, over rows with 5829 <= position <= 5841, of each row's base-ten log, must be 1.39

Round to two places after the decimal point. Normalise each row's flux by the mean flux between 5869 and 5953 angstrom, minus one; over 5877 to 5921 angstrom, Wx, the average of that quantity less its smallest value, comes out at 0.20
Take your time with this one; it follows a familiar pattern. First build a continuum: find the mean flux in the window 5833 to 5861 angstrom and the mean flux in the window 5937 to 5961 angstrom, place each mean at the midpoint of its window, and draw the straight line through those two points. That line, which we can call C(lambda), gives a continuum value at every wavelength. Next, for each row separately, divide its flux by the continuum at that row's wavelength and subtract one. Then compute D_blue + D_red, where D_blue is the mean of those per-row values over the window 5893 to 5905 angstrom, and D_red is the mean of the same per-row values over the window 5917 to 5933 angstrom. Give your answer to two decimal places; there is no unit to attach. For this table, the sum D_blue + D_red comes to -0.12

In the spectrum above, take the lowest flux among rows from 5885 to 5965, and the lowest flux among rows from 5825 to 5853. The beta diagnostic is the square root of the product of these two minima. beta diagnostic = 17.6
